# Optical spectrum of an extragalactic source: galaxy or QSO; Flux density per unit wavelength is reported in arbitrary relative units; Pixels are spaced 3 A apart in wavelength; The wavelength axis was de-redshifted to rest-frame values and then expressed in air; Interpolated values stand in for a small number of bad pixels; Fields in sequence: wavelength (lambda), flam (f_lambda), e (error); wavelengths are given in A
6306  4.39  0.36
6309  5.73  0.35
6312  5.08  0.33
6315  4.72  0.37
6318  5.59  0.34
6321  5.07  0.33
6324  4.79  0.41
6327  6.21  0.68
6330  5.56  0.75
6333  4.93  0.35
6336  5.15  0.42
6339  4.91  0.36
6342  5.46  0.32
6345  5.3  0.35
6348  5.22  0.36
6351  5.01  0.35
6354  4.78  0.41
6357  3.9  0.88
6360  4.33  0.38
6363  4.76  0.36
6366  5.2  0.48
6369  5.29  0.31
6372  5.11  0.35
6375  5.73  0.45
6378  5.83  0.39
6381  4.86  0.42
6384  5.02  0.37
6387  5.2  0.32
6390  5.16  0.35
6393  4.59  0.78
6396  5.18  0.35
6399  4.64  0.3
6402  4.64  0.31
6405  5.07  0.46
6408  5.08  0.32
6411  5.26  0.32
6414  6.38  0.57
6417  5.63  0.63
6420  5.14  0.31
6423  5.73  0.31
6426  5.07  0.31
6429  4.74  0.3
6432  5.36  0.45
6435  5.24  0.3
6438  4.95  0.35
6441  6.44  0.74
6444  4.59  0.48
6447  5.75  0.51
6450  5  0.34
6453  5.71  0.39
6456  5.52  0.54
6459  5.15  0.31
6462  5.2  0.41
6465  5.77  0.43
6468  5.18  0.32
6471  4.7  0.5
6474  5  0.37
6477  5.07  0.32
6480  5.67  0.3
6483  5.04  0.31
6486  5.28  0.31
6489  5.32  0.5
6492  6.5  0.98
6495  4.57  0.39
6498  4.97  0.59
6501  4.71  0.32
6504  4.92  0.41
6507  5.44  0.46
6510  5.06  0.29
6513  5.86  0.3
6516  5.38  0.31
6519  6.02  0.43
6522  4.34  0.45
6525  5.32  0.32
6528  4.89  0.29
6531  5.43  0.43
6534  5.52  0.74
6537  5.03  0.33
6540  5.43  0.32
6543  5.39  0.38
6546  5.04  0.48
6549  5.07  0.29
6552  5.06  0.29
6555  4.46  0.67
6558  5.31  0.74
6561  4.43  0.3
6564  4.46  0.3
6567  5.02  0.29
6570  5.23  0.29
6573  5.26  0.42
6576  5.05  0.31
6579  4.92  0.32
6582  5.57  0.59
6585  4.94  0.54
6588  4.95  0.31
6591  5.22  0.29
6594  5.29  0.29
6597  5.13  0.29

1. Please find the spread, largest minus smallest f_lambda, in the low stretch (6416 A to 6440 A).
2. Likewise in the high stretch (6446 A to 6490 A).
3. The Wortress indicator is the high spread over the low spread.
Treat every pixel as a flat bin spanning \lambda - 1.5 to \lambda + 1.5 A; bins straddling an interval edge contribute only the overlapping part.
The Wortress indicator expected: 1.1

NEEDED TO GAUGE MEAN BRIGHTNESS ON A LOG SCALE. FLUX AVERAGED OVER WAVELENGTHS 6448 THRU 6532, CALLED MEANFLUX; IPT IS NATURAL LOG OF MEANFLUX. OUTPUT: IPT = 1.66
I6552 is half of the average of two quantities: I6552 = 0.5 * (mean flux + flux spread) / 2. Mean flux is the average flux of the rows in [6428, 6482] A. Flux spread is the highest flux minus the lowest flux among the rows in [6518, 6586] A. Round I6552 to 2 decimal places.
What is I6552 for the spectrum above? 1.74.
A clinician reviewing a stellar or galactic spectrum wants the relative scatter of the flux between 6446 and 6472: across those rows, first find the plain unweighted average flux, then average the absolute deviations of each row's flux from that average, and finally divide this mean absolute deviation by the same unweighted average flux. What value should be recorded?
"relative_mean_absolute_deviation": 0.059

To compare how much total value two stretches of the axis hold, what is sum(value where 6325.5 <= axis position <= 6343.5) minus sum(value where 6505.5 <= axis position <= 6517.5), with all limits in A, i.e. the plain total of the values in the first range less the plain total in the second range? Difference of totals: 10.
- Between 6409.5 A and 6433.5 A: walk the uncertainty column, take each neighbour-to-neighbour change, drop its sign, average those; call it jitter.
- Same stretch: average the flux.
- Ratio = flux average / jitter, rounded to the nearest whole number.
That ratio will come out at 48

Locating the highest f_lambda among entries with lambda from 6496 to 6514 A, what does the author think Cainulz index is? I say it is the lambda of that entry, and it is 6513 A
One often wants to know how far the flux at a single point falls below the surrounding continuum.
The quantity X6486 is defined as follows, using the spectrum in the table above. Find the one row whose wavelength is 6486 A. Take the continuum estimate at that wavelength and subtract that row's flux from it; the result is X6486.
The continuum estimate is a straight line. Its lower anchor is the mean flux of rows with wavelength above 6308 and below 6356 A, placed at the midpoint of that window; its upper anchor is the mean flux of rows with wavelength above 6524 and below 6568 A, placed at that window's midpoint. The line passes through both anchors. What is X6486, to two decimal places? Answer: -0.18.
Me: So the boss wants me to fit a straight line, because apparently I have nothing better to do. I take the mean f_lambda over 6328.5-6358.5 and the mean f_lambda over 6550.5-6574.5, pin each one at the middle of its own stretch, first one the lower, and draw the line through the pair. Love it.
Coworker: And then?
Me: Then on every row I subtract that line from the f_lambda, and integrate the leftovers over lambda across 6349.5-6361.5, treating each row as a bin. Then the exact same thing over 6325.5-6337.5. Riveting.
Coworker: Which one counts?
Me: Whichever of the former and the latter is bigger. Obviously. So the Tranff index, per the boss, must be 5.2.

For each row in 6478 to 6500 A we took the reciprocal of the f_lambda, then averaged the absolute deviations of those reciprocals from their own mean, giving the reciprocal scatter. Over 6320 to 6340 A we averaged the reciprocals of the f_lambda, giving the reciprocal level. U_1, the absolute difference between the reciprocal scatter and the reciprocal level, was 0.178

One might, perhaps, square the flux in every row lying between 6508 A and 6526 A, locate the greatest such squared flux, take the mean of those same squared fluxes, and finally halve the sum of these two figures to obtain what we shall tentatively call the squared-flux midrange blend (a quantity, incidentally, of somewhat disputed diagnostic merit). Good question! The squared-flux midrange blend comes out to 32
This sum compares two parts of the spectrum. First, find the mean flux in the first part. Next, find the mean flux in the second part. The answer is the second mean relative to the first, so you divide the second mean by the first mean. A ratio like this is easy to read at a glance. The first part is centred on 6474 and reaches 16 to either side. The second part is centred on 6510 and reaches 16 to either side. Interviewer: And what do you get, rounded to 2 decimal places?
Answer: 0.99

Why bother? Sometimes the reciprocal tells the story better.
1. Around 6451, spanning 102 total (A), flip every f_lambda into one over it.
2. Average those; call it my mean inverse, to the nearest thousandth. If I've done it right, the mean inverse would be 0.191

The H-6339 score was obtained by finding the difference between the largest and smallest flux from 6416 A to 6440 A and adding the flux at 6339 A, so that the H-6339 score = 5.9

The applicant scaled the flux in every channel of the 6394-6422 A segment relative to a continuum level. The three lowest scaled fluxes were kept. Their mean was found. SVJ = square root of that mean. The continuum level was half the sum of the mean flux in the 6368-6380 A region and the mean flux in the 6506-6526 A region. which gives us 0.940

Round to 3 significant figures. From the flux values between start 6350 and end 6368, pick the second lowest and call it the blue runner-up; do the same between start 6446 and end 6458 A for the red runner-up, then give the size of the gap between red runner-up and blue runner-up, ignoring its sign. 1.19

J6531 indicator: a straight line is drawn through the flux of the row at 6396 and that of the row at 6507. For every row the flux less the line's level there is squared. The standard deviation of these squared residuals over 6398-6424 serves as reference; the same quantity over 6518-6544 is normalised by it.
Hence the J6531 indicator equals 1.0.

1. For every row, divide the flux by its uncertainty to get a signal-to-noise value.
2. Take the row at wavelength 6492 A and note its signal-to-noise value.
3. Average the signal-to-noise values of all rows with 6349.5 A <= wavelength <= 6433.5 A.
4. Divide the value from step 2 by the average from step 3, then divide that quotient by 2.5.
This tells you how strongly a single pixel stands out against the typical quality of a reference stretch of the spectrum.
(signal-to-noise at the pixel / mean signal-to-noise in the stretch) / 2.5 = 0.198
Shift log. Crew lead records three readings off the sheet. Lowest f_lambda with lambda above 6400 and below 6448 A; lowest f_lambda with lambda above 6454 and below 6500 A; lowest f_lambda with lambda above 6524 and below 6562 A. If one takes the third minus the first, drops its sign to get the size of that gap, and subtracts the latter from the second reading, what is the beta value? 4.41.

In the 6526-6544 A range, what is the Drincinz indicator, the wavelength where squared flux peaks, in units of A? 6534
